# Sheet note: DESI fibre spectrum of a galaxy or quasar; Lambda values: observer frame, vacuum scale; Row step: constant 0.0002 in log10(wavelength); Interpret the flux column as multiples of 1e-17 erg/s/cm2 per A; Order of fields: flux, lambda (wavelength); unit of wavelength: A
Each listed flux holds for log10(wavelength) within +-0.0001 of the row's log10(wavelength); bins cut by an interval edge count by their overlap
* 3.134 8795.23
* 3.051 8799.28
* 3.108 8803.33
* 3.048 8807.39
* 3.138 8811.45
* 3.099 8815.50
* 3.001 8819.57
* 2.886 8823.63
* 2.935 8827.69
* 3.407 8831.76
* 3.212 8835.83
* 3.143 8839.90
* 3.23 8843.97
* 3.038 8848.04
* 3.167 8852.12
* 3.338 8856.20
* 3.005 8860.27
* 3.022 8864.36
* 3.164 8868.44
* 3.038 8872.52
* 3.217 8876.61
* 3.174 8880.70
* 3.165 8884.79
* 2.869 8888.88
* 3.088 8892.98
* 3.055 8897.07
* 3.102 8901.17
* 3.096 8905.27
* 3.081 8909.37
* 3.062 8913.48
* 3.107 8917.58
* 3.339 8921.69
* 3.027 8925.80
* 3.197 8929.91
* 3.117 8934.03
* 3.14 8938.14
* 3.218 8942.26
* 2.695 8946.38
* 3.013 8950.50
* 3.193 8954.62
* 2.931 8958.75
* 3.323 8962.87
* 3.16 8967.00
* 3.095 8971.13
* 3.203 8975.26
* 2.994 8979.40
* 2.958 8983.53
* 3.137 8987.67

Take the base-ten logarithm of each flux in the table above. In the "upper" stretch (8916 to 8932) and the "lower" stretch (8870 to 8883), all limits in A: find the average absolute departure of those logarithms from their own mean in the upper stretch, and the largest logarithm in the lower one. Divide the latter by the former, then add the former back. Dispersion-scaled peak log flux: 37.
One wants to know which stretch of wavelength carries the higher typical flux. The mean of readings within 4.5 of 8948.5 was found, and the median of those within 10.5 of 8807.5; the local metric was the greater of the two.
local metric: 3.10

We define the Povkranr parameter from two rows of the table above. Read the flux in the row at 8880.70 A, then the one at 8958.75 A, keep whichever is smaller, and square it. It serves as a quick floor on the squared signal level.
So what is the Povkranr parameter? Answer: 8.6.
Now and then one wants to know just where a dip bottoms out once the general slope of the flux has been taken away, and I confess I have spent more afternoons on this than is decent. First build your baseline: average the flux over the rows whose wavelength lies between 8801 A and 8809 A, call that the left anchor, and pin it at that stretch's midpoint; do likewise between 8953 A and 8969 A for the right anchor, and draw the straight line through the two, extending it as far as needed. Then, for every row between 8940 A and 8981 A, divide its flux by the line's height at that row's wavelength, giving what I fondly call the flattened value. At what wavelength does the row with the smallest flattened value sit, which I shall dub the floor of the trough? 8946.38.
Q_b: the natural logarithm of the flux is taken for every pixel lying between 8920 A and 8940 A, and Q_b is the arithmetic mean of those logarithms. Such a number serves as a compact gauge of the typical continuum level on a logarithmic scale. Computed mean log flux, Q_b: 1.15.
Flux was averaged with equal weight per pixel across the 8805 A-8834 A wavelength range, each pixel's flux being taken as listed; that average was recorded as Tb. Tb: 3.07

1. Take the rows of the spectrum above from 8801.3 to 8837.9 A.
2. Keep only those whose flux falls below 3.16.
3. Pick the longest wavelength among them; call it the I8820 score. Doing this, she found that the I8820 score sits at 8827.69 A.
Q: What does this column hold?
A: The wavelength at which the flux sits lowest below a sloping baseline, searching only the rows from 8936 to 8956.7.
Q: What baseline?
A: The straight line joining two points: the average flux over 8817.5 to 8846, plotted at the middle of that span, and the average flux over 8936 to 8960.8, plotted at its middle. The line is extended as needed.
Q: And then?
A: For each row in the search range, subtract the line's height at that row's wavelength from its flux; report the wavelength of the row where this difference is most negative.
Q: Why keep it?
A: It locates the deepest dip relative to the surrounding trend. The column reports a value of 8946.38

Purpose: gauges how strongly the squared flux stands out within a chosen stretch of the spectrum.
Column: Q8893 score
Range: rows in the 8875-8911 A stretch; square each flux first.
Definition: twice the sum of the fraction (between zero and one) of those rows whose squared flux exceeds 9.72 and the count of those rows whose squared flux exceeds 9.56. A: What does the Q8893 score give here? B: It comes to 10.7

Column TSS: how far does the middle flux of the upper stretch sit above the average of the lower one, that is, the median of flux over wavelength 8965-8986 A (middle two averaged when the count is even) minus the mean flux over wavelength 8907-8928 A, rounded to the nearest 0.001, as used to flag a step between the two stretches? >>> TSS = -0.028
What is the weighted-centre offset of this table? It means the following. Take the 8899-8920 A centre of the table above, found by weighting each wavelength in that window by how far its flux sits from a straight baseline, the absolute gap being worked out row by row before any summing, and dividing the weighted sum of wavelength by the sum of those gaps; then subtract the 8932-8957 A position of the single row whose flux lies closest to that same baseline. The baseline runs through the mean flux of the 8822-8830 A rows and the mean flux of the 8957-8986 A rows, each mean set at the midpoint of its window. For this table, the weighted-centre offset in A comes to -42.0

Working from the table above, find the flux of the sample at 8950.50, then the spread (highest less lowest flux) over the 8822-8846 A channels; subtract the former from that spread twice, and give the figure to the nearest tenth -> -5.5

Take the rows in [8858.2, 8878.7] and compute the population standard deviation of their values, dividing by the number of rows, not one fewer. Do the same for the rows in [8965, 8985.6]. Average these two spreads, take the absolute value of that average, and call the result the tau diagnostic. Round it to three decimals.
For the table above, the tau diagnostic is 0.089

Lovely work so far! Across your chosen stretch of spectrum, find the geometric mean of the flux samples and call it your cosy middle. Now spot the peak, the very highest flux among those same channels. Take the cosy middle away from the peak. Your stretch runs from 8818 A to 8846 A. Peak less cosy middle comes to 0.295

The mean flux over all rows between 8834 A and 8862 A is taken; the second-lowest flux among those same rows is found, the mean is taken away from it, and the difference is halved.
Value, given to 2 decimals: -0.06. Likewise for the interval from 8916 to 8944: -0.03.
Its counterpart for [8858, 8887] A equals -0.05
